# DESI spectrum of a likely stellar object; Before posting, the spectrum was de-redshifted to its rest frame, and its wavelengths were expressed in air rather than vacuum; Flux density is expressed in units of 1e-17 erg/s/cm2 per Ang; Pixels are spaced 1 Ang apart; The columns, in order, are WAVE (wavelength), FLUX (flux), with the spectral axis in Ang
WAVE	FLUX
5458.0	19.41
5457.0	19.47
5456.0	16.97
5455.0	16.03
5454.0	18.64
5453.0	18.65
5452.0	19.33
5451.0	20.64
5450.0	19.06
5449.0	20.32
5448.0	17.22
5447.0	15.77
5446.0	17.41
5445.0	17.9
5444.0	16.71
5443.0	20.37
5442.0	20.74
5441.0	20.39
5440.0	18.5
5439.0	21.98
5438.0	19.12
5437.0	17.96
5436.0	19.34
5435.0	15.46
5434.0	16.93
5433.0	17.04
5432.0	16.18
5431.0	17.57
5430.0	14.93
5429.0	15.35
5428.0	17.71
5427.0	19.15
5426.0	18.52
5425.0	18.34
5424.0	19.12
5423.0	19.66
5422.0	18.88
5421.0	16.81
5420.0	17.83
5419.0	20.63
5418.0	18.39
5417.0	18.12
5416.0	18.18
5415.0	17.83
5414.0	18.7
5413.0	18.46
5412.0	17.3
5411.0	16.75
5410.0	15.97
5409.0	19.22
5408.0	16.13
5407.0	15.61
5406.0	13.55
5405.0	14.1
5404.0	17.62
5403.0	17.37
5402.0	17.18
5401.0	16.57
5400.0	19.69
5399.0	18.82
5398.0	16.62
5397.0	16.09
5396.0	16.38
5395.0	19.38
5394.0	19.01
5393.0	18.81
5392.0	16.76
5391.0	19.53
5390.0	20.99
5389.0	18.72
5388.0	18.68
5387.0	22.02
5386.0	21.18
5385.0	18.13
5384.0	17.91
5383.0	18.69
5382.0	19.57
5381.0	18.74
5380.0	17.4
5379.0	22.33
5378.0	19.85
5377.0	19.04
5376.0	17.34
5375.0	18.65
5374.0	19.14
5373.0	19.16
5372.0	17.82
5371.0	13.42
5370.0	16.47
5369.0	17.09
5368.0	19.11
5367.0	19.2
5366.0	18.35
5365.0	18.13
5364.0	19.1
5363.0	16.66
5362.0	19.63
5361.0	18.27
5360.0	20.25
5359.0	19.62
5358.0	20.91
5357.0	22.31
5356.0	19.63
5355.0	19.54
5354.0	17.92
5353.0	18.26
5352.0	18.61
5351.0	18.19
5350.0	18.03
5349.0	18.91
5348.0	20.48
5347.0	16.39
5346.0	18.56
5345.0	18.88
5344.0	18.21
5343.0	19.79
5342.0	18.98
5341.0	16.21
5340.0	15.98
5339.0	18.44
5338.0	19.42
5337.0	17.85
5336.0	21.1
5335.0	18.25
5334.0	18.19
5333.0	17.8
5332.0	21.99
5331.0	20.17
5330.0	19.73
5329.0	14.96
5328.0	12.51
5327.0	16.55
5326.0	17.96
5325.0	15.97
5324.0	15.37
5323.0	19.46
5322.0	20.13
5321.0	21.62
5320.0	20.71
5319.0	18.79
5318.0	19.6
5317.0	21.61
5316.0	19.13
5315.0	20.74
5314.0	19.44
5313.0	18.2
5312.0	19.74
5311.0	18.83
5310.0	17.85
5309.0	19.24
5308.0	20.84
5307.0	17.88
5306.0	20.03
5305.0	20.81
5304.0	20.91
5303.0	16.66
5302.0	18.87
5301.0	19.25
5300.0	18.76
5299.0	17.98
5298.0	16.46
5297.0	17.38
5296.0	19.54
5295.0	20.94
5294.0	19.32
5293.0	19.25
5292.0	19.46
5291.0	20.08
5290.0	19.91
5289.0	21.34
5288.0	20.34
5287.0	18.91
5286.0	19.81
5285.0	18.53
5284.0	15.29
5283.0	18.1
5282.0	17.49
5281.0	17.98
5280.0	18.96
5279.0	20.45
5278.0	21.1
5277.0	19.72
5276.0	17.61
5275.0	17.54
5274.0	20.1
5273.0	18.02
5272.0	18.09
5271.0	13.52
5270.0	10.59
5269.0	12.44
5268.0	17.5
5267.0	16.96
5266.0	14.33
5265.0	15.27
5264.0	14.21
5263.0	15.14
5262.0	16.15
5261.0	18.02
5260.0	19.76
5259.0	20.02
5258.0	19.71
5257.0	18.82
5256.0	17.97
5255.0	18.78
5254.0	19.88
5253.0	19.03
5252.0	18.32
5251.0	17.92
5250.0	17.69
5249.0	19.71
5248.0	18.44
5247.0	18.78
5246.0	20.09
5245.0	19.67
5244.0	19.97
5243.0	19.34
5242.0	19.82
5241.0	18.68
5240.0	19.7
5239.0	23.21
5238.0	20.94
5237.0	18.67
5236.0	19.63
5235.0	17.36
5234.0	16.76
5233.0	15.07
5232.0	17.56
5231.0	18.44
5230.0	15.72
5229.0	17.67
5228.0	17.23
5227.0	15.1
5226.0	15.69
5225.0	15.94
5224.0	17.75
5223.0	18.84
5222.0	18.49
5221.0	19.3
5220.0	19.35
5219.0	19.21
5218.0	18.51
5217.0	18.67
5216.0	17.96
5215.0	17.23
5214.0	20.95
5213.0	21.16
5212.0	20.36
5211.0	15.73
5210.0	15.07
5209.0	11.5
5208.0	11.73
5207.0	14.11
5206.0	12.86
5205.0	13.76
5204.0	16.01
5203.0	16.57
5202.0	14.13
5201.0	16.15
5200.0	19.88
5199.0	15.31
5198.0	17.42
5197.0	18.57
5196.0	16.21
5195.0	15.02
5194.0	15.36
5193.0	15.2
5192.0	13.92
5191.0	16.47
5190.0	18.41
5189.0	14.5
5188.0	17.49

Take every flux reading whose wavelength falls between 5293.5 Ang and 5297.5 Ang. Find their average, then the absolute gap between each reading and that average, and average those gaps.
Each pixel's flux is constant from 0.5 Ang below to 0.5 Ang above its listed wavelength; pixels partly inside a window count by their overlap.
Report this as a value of 1.0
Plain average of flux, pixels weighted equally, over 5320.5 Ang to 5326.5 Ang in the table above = 18.4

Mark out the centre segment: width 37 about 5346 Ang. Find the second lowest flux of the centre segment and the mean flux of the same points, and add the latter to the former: 33.6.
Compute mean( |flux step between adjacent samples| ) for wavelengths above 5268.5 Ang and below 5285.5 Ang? 1.74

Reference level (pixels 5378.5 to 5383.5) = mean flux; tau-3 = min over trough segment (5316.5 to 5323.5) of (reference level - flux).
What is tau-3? -2.3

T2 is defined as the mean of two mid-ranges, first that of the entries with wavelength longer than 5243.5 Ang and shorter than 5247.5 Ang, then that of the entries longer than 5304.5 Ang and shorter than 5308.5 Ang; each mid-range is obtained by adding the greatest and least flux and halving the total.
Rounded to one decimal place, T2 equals 19.4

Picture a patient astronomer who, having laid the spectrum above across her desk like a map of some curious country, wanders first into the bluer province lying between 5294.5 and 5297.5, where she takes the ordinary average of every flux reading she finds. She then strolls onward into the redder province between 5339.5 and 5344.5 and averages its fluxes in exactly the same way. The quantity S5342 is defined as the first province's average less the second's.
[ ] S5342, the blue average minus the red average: 1.5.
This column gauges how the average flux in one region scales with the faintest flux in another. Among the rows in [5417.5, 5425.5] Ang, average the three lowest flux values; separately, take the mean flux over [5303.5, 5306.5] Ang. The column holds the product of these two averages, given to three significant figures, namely 364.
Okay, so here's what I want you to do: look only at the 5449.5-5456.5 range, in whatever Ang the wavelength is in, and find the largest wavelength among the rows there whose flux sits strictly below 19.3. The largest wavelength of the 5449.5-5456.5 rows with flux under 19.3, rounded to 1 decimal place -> 5456.0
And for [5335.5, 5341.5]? 5341.0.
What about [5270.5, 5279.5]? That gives 5276.0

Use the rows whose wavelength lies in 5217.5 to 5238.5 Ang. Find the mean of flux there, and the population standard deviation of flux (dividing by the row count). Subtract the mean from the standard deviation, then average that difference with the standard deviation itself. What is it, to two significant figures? -7.3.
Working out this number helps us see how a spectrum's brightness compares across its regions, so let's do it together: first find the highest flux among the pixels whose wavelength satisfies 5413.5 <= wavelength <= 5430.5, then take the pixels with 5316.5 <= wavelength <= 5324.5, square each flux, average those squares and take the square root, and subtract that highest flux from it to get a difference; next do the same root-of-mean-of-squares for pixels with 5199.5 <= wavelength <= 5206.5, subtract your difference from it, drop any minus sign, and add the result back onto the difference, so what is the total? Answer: 15.8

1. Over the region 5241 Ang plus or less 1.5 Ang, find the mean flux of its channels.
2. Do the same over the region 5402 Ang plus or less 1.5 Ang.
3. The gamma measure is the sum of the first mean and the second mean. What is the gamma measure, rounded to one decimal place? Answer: 36.4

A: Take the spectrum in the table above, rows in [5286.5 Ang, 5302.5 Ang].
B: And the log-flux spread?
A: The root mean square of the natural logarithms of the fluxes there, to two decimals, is 2.96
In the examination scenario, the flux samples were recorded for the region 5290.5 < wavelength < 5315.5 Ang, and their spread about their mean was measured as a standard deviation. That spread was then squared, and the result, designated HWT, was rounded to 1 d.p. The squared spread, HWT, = 1.6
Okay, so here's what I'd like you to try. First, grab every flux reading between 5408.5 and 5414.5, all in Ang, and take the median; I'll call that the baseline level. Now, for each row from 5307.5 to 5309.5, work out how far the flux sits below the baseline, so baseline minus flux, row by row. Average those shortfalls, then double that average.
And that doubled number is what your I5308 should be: -4.3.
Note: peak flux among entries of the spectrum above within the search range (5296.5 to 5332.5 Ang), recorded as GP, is 21.99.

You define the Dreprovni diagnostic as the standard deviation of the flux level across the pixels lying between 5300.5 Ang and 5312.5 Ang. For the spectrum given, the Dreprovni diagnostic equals 1.3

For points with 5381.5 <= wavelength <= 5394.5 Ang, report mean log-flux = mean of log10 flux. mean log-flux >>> 1.28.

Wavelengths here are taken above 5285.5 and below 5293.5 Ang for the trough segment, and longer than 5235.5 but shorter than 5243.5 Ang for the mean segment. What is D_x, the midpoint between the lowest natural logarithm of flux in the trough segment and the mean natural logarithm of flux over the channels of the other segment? 2.97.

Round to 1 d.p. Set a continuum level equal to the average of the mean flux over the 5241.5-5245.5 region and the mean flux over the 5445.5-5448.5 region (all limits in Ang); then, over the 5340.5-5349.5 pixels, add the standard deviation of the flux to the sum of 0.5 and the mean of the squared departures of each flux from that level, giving 3.7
